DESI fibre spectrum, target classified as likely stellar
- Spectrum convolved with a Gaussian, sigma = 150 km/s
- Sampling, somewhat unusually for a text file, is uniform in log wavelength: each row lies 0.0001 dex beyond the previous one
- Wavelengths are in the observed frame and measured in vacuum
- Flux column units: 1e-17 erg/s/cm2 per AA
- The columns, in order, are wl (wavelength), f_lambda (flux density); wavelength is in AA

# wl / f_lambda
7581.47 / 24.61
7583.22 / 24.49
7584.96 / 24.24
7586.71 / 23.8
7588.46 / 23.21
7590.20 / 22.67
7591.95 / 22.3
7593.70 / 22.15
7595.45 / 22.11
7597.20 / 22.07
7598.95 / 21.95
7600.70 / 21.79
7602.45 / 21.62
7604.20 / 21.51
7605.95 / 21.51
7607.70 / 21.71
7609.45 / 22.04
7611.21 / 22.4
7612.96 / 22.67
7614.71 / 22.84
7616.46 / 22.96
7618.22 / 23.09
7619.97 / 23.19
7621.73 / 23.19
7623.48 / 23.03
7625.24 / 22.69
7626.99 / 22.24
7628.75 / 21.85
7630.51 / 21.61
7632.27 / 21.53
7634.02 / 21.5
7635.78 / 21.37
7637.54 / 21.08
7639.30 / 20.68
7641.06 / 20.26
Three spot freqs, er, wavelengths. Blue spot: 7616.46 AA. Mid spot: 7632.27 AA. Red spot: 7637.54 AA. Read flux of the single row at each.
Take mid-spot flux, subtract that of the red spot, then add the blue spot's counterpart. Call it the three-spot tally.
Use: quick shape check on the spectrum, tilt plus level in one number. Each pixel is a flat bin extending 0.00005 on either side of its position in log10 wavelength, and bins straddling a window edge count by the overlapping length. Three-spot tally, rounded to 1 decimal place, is 23.4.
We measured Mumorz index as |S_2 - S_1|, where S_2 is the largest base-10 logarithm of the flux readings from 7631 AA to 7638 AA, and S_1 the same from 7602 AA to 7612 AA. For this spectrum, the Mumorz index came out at 0.017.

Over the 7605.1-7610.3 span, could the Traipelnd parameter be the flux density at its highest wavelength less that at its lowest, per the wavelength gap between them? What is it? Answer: 0.15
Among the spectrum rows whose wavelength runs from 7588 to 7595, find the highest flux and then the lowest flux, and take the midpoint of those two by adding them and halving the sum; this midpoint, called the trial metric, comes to 22.7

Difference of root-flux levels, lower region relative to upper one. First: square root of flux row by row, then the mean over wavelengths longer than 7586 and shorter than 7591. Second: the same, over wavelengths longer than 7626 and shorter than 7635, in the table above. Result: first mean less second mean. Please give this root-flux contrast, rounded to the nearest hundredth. 0.16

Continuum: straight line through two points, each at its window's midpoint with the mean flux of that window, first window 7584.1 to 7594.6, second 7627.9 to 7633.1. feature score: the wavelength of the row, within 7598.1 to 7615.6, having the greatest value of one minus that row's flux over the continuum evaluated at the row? 7604.20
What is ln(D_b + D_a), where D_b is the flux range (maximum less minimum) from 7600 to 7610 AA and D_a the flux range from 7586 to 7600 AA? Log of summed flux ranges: 0.9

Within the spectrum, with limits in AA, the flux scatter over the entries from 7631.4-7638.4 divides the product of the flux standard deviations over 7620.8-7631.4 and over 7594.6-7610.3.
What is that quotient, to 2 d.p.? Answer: 0.74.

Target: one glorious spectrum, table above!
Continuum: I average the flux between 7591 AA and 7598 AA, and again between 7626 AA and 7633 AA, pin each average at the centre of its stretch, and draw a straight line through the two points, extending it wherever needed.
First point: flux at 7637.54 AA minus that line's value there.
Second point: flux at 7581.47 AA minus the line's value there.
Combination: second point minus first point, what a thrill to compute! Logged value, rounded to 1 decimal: 3.0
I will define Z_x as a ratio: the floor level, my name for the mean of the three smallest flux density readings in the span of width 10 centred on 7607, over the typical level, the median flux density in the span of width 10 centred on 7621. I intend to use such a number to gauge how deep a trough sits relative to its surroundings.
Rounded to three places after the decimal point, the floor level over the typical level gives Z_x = 0.934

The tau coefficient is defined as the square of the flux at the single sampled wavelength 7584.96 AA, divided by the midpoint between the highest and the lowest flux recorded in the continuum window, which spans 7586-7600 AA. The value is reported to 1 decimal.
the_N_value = 25.7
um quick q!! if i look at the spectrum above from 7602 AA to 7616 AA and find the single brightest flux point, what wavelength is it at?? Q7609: 7614.71 AA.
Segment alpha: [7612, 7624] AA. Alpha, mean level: 23.0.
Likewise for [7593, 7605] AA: 21.9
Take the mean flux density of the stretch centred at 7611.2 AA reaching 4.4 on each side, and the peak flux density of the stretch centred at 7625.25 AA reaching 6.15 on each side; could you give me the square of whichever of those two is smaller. 499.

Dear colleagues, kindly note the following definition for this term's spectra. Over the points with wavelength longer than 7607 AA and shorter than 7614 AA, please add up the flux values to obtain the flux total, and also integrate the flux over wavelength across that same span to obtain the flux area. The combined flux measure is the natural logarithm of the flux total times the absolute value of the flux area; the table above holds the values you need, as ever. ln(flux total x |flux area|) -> 9.53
